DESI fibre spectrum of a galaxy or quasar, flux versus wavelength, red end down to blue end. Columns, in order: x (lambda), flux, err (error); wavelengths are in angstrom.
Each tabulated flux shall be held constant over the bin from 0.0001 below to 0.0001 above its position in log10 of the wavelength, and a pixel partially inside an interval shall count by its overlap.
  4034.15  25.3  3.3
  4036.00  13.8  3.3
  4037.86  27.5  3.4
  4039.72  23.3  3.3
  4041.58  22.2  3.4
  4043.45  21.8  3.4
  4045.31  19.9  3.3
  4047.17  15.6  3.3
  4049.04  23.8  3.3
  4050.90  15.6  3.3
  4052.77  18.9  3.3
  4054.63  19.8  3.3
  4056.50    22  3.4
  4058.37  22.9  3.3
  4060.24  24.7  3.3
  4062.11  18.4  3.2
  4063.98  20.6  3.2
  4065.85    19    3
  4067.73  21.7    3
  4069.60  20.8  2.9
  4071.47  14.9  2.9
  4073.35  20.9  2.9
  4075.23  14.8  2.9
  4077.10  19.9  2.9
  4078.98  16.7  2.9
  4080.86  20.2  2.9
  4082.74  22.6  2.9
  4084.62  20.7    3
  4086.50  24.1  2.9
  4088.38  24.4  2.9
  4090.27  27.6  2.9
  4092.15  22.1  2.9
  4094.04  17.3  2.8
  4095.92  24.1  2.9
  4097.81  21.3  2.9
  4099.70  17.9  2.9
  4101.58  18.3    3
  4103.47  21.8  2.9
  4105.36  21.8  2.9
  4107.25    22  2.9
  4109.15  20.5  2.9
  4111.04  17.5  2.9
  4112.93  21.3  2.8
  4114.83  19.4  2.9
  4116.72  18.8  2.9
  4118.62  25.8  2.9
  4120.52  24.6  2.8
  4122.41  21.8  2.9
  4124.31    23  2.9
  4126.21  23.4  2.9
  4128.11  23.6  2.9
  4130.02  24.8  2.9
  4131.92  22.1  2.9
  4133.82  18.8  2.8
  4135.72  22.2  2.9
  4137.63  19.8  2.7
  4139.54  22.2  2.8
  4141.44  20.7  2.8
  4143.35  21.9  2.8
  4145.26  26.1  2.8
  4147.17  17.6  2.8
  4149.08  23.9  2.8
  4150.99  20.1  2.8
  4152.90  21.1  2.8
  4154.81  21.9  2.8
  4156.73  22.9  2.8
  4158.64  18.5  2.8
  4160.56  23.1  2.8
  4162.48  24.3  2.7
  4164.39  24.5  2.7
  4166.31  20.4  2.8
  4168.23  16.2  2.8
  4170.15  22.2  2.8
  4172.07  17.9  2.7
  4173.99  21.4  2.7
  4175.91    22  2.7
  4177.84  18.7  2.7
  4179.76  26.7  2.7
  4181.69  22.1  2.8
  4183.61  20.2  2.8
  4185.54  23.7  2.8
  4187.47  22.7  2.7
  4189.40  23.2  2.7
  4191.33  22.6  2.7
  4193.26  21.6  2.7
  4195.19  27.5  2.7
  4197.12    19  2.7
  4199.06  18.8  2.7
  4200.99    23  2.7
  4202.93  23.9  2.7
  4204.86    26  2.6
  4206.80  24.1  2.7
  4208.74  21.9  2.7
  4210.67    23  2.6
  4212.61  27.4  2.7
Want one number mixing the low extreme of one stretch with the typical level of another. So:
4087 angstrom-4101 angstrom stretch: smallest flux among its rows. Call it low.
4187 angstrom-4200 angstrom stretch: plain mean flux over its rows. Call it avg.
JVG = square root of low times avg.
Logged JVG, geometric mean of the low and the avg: 19.6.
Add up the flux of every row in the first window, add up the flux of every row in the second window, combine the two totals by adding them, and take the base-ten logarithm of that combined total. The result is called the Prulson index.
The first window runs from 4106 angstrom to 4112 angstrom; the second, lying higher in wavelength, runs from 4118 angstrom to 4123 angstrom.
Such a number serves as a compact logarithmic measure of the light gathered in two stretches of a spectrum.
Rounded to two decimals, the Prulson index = 2.12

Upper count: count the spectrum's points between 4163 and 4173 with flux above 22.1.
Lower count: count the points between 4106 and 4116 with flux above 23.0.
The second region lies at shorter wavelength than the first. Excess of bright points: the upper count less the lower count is 2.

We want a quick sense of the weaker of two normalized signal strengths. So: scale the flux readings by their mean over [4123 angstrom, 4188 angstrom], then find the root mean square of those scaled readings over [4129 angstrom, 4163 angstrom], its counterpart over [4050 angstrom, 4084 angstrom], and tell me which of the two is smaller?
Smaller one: 0.91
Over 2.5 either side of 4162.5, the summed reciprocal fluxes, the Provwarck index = 0.125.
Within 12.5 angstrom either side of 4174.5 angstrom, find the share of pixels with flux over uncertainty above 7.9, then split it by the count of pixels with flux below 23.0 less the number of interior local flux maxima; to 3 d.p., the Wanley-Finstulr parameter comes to 0.108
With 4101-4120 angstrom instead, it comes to 0.014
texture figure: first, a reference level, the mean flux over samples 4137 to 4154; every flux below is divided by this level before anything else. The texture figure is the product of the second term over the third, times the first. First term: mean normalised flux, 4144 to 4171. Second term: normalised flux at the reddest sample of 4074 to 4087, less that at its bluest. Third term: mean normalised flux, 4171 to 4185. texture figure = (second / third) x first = 0.44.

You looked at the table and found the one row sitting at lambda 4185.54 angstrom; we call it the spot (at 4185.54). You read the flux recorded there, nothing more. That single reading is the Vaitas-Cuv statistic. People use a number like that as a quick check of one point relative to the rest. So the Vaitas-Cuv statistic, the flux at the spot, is 23.7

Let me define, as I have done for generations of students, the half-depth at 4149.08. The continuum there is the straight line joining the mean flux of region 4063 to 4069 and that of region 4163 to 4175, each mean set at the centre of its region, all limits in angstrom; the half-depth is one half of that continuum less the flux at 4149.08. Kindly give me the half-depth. -1.7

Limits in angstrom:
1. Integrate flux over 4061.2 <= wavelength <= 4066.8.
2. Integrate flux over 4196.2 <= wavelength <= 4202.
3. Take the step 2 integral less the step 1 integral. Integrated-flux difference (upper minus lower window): 9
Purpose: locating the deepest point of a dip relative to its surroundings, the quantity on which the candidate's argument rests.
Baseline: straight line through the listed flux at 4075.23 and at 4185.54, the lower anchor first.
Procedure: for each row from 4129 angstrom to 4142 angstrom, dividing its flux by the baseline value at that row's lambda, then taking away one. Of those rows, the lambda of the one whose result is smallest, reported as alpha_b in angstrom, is 4133.82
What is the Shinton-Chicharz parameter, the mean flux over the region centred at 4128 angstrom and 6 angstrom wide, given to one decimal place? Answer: 23.9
